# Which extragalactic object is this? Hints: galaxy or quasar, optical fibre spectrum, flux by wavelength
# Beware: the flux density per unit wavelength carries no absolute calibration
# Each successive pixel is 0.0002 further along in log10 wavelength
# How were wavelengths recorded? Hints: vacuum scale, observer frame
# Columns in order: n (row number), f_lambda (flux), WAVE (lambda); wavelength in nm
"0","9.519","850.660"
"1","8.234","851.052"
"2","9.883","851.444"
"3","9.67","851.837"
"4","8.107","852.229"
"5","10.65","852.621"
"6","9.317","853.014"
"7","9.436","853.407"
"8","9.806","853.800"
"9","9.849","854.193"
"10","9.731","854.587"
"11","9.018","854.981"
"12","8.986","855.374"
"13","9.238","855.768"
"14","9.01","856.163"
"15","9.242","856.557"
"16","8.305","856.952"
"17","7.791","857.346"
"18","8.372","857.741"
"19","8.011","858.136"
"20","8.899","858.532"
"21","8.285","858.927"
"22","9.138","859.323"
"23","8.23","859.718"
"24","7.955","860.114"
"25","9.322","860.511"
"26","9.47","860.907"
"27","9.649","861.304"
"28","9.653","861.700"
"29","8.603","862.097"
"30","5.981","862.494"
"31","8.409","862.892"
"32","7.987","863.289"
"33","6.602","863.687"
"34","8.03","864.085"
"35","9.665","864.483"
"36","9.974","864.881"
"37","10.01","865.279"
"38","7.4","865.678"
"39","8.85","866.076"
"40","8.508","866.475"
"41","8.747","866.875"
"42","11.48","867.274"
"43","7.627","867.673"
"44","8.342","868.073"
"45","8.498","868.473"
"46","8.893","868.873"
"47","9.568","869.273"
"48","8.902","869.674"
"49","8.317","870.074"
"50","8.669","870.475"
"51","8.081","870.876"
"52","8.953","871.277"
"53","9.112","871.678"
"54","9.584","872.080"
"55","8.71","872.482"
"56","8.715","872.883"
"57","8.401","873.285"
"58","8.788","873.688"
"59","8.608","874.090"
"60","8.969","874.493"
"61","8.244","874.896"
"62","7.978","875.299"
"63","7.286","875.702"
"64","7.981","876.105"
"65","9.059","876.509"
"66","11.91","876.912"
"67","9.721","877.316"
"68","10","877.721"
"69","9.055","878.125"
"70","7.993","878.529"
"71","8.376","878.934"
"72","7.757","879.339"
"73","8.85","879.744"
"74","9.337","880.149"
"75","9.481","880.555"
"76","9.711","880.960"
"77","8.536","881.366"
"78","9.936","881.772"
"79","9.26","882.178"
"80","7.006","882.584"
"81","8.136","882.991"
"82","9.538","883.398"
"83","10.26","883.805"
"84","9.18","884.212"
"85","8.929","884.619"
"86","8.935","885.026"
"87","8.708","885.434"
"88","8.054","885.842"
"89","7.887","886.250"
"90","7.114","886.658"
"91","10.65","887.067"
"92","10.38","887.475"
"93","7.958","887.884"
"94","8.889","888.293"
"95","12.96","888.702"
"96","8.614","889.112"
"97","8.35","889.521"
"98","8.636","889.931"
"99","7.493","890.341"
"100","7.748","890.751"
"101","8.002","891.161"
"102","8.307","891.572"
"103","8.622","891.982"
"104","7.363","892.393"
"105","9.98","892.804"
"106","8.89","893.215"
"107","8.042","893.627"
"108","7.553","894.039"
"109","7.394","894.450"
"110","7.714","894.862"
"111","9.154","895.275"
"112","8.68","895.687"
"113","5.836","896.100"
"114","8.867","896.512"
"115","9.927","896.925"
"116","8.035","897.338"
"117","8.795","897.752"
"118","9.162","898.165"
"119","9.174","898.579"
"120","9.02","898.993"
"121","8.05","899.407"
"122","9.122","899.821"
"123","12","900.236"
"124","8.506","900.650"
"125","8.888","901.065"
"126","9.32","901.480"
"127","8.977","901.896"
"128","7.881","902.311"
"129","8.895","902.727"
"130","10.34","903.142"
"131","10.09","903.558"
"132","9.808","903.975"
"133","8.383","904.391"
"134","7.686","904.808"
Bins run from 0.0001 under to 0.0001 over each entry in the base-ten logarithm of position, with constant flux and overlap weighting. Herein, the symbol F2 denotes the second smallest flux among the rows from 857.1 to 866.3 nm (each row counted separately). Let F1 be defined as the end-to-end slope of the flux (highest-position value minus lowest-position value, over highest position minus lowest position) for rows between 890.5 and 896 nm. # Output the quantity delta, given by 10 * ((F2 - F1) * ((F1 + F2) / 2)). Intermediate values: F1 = 0.19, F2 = 6.602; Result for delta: 218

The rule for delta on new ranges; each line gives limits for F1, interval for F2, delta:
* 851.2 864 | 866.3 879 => 290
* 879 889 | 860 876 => 216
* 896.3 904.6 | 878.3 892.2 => 253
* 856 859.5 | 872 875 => 353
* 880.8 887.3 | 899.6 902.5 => 362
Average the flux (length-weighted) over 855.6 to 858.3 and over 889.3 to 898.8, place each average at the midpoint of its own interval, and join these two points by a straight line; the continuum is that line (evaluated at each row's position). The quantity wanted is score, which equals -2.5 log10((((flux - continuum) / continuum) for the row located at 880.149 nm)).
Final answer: 2.41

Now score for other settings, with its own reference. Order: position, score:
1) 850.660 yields 2.43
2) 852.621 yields 1.55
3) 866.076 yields 3.50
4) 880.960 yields 2.03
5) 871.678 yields 2.81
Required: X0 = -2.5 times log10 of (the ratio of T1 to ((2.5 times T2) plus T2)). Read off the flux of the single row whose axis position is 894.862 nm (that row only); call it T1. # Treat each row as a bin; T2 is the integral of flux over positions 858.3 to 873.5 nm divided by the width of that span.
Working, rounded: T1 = 7.714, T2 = 8.71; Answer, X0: 1.49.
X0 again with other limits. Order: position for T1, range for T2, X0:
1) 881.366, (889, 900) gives 1.34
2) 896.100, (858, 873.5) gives 1.79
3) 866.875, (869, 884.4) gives 1.38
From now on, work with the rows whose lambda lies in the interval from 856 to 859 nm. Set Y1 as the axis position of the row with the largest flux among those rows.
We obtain 856.557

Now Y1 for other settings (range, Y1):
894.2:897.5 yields 896.925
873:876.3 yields 874.493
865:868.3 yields 867.274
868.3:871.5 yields 869.273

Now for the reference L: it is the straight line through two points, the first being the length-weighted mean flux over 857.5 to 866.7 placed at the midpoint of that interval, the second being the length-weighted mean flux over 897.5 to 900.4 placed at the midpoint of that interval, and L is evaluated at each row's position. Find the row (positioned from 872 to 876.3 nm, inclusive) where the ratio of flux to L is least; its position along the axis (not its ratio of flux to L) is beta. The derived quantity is 875.702 nm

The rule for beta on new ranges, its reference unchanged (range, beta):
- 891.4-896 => 894.450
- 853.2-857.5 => 857.346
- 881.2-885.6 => 882.584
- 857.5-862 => 860.114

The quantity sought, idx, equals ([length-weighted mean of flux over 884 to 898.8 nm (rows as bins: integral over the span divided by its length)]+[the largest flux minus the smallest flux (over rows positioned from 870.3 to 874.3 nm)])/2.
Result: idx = 5.1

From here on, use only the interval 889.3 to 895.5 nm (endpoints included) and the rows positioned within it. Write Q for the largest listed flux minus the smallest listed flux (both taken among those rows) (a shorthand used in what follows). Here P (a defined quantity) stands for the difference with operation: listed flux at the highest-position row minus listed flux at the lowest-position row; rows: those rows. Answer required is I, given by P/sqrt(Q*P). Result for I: 0.55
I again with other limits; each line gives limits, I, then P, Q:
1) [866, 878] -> 0.50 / 1.15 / 4.6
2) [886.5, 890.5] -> 0.25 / 0.38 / 5.8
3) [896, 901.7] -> 0.75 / 3.48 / 6.2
